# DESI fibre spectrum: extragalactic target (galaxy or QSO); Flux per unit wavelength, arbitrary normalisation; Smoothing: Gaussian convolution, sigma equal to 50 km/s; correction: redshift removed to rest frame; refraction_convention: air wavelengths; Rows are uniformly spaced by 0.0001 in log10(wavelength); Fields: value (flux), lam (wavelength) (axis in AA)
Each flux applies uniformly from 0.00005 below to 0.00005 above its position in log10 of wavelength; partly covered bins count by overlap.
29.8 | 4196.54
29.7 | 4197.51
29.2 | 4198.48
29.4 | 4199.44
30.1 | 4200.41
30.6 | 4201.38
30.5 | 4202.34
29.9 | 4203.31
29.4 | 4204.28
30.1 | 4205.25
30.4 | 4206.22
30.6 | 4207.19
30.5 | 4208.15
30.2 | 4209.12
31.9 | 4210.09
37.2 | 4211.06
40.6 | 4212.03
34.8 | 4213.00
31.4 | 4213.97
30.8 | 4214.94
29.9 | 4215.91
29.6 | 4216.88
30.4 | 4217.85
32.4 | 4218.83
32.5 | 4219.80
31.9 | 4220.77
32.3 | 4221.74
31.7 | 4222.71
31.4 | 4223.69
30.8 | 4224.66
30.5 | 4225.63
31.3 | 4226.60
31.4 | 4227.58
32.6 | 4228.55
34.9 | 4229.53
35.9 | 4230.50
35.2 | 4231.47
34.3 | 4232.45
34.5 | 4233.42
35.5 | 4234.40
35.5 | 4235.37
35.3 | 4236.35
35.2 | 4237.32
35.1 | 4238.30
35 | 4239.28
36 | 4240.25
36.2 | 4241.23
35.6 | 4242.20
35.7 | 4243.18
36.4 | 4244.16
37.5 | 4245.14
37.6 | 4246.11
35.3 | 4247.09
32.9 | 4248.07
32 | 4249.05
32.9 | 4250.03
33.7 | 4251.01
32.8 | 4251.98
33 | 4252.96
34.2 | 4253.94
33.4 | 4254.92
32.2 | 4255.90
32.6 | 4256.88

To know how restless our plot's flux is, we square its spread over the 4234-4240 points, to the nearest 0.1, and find 0.0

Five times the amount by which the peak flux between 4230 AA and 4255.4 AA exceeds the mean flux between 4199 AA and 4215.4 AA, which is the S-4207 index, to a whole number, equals 30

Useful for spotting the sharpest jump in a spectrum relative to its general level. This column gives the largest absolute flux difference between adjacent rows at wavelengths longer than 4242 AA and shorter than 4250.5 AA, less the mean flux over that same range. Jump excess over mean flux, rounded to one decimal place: -32.7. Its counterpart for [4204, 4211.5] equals -26.0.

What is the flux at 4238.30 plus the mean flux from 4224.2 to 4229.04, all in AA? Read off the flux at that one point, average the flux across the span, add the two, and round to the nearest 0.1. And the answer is 66.4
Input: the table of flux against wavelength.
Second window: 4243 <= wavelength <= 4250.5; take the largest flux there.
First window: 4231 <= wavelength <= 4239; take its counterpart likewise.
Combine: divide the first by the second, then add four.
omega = 4.94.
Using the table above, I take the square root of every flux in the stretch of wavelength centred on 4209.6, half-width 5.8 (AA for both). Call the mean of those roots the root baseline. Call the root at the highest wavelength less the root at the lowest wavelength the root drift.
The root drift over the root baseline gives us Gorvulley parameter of 0.022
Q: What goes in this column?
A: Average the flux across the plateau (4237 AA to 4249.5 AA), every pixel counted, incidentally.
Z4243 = 35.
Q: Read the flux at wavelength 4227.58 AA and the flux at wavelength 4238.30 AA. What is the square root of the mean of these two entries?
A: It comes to 5.77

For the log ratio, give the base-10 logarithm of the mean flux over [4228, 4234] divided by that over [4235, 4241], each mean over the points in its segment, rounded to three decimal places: -0.010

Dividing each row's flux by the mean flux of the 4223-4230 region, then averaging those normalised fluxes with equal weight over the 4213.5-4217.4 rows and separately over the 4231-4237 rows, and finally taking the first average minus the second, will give -0.145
